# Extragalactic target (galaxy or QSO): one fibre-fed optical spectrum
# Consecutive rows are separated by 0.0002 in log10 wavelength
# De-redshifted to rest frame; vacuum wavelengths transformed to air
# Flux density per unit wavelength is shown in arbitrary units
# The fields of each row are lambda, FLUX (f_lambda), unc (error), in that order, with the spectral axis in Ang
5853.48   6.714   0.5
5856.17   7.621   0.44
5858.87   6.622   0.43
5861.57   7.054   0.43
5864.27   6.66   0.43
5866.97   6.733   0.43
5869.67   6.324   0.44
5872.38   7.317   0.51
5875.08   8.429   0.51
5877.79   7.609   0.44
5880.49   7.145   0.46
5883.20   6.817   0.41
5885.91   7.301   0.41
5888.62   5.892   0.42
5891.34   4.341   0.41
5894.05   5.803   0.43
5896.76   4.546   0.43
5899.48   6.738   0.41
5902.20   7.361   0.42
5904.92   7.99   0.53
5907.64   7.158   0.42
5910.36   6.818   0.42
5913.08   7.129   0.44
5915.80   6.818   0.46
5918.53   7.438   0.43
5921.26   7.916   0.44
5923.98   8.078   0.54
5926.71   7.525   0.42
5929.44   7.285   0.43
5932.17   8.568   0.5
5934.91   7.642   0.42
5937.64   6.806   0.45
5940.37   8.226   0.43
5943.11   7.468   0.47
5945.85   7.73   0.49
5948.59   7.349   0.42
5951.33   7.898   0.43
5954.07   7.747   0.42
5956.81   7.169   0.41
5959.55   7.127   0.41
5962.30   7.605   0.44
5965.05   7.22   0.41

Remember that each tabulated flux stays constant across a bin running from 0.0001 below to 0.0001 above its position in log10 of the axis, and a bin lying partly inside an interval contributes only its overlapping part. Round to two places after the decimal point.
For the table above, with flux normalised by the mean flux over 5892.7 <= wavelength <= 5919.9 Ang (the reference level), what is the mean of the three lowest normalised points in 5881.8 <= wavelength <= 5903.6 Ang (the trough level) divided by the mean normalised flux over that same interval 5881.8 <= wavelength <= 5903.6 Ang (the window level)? 0.80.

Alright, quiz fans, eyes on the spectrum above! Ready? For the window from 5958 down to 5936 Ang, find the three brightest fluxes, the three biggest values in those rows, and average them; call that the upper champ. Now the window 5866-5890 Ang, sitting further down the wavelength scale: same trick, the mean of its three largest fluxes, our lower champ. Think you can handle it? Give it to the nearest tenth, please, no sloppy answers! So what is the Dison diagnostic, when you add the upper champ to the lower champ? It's 15.7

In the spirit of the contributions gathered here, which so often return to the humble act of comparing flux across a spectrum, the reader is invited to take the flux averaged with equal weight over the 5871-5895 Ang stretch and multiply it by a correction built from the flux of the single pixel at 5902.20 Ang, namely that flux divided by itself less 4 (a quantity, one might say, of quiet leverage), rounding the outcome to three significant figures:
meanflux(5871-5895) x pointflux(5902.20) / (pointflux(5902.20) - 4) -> 14.8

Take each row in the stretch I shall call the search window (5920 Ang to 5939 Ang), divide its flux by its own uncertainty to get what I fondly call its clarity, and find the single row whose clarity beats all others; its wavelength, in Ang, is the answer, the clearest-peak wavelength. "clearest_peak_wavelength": 5934.91 Ang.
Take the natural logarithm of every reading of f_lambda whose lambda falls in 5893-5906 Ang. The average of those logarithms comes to 1.85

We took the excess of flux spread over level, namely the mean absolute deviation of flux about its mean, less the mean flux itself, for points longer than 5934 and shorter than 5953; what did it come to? -7.26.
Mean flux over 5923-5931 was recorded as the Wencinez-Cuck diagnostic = 7.63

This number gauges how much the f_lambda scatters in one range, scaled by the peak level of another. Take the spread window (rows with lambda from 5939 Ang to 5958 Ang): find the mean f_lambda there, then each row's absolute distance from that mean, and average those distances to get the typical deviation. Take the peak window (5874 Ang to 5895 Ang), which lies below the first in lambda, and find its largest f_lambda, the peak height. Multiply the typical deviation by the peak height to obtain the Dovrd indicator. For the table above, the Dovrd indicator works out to 2.4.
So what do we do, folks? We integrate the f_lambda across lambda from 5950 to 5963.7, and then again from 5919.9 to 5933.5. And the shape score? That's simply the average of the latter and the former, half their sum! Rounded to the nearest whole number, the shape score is 105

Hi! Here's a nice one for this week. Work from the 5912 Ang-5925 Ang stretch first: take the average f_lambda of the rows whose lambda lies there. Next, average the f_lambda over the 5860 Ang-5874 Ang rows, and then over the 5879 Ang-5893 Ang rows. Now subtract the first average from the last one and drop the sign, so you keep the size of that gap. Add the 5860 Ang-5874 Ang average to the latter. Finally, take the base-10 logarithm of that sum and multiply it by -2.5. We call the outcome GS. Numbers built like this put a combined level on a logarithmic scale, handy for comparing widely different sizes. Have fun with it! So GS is -2.26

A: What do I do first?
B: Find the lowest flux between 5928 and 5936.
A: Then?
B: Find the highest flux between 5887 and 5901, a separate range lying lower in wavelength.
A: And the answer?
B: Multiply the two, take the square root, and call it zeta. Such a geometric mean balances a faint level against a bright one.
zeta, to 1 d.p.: 7.0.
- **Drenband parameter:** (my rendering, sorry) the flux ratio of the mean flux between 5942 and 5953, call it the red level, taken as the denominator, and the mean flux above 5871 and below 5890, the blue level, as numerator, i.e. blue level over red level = 0.95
